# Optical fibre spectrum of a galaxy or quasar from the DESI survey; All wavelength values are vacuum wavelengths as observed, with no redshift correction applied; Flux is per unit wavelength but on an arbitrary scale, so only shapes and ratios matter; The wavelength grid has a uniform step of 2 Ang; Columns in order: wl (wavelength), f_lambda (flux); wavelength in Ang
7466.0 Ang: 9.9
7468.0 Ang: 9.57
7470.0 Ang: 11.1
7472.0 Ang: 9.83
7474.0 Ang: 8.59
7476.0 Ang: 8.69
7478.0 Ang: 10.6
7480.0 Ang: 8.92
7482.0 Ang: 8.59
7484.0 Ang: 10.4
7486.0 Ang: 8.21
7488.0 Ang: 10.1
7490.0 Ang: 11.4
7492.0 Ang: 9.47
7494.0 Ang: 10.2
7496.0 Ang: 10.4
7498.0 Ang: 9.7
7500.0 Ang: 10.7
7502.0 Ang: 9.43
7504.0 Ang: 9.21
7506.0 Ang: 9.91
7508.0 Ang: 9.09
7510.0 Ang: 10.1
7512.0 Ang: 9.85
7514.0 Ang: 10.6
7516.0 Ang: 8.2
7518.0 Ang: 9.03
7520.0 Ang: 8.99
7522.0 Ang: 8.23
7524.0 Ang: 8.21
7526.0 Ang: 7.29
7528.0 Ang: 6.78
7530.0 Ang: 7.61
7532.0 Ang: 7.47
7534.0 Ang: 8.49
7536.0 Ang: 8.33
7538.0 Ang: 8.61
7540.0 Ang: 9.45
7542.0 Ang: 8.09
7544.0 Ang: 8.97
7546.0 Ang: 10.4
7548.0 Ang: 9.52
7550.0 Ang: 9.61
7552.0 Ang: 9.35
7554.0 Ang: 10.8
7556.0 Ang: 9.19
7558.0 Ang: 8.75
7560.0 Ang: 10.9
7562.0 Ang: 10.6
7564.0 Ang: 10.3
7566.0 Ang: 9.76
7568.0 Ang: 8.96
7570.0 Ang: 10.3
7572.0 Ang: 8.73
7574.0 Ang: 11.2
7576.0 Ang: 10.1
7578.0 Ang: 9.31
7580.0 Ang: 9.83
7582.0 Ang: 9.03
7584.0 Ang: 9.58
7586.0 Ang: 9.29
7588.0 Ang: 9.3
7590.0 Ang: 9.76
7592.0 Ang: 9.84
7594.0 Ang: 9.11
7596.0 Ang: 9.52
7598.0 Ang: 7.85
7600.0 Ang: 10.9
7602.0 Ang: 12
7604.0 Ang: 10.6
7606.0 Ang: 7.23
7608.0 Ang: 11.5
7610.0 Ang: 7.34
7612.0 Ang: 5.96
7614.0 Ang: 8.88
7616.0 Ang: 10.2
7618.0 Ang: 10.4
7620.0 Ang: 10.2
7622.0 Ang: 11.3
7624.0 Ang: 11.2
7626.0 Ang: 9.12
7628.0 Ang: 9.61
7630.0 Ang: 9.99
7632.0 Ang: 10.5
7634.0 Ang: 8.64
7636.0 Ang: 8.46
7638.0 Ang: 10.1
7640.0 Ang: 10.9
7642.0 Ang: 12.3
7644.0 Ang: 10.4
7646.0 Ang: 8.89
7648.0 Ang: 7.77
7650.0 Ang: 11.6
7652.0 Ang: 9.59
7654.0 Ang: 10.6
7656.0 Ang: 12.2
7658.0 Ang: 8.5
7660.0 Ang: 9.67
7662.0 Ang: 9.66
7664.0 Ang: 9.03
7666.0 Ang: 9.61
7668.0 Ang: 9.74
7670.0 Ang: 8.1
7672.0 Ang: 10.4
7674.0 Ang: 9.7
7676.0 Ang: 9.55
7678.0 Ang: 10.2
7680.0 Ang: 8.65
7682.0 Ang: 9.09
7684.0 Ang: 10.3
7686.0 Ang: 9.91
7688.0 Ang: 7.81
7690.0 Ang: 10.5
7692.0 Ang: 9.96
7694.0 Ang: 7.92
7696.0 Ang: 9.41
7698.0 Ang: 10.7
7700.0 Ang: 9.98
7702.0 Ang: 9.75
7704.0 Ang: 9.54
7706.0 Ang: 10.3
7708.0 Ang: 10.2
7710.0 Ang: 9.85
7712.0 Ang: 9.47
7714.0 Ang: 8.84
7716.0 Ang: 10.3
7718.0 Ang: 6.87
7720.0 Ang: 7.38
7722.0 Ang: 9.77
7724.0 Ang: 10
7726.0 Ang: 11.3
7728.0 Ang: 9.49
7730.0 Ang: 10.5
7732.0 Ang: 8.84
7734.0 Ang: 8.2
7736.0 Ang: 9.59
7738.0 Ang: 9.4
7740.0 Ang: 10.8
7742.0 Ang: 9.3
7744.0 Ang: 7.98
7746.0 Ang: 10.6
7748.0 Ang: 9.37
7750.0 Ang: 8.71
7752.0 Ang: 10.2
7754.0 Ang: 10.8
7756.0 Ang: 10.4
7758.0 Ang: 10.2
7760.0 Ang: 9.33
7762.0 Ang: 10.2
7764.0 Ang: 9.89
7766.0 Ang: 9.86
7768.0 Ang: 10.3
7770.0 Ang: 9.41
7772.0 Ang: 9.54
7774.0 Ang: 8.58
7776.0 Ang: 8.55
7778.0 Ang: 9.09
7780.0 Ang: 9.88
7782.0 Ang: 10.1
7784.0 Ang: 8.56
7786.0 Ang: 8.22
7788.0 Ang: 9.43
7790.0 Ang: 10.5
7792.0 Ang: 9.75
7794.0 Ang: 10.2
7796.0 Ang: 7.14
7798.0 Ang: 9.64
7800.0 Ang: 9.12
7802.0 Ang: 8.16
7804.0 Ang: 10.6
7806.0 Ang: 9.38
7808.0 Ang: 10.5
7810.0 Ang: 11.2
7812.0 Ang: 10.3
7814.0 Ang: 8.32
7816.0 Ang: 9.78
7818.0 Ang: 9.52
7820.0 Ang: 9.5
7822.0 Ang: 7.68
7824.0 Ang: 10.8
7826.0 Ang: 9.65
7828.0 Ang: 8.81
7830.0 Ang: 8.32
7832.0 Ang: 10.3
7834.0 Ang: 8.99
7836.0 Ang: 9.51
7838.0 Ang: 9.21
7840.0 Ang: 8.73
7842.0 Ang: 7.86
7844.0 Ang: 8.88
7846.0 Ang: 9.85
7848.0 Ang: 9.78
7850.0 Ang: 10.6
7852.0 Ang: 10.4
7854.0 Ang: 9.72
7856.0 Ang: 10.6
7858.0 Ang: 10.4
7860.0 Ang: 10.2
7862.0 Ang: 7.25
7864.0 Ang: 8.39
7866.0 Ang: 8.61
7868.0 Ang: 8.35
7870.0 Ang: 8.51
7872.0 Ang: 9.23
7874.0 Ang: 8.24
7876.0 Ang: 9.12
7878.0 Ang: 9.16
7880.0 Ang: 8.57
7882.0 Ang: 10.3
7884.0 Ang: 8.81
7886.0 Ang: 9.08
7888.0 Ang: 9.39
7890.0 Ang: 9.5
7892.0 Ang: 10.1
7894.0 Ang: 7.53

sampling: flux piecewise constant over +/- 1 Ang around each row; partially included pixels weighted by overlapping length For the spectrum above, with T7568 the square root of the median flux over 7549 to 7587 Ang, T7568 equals 3.10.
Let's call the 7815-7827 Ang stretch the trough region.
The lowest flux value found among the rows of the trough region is 7.68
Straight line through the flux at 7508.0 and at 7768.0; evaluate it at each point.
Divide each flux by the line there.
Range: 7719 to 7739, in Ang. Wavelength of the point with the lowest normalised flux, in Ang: 7720.0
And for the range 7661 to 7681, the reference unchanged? 7670.0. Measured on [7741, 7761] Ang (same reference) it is 7744.0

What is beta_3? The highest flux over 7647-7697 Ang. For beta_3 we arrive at 12.2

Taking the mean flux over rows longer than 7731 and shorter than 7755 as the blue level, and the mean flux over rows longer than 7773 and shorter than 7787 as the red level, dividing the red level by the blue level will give 0.95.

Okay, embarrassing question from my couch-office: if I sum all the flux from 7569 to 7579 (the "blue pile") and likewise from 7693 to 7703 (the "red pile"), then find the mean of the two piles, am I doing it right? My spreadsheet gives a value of 48.7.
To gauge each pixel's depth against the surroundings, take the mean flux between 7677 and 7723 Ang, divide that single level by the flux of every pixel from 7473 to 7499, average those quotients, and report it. 0.99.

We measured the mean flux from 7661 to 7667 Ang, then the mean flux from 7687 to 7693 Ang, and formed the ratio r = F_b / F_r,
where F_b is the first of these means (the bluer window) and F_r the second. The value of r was 1.00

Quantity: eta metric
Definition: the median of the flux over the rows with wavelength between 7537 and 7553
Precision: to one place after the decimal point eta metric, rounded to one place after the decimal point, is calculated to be 9.4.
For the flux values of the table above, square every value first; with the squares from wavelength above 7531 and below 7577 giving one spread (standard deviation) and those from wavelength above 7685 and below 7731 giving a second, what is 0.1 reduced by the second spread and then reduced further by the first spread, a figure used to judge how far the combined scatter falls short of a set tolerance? -38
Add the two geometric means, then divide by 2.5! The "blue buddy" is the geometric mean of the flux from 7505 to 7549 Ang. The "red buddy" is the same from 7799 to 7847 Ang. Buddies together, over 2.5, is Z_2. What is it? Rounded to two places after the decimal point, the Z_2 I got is 7.22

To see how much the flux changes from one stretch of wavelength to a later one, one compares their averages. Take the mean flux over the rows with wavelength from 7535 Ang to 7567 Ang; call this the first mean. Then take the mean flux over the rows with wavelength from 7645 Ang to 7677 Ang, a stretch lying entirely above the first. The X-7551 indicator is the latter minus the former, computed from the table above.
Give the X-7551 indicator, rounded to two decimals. 0.12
